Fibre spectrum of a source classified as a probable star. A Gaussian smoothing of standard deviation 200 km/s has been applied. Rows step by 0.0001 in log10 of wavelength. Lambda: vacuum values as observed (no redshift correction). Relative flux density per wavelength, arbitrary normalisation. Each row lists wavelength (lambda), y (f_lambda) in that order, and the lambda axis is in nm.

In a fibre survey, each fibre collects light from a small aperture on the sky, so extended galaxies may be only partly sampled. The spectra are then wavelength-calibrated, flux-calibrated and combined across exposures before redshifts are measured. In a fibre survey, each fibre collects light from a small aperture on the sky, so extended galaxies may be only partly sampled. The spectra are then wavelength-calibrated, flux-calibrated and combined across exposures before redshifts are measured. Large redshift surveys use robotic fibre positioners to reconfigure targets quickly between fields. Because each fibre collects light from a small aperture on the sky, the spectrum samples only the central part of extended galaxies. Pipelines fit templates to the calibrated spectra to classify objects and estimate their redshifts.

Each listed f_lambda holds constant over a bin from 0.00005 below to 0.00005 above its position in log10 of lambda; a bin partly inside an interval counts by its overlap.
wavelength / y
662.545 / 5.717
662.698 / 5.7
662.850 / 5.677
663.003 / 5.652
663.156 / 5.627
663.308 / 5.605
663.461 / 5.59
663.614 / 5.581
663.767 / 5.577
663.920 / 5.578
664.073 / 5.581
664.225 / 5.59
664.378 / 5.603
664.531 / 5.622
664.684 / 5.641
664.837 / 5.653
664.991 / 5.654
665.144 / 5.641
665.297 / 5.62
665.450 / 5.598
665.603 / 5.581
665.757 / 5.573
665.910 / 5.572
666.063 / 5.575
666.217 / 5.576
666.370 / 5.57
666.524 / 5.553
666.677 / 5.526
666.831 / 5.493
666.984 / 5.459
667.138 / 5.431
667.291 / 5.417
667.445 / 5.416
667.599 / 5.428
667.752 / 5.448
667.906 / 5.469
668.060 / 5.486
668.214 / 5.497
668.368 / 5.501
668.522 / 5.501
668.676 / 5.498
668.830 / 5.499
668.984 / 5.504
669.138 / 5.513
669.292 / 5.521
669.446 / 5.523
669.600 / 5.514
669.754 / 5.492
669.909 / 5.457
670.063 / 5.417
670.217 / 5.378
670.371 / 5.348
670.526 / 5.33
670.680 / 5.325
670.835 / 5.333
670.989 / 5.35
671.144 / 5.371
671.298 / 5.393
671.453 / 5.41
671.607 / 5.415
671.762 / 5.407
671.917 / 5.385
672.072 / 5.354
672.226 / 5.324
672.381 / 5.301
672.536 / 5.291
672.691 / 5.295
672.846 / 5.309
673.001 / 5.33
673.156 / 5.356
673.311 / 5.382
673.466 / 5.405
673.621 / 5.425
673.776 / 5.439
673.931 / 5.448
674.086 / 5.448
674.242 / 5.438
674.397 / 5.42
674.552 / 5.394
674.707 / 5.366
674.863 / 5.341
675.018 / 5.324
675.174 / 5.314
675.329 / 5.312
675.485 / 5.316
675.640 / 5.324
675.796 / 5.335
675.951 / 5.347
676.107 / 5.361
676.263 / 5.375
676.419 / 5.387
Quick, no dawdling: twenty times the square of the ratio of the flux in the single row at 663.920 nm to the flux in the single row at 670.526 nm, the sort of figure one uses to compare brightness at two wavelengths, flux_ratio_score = 21.9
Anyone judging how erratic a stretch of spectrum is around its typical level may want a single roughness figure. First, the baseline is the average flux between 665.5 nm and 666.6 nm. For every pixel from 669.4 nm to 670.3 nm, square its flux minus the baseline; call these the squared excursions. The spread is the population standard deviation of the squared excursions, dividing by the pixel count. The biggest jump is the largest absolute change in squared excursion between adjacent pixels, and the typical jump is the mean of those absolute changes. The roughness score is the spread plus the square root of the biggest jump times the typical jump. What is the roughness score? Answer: 0.022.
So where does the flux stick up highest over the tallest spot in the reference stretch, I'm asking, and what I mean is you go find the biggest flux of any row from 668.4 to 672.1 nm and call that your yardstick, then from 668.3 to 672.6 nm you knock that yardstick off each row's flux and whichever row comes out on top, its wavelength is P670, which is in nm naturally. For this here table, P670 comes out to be 669.446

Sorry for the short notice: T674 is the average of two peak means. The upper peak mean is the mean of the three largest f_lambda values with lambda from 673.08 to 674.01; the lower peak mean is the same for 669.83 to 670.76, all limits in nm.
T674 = 5.43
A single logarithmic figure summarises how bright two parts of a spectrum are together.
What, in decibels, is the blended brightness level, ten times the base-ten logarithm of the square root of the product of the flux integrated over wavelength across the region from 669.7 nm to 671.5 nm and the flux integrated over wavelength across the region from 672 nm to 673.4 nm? 9.3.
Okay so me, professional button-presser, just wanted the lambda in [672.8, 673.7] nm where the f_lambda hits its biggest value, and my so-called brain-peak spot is 673.621 nm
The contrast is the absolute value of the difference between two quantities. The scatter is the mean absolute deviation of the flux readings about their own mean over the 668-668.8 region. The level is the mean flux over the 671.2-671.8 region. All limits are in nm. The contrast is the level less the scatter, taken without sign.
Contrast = 5.40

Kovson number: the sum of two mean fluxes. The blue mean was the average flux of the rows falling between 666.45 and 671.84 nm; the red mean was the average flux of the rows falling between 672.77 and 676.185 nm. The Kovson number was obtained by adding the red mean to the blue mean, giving 10.8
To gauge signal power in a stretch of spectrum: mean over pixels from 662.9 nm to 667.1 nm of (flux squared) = 31.2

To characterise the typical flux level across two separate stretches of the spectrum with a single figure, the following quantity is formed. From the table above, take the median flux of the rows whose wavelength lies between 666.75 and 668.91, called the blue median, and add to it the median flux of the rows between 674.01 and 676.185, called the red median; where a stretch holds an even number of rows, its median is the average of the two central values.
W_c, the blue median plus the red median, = 10.8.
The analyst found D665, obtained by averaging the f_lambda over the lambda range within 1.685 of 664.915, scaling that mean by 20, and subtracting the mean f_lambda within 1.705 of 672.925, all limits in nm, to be 106.6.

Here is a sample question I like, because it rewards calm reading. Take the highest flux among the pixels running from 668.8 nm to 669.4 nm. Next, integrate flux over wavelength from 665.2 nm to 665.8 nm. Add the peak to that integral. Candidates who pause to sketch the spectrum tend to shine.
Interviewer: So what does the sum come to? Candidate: 8.9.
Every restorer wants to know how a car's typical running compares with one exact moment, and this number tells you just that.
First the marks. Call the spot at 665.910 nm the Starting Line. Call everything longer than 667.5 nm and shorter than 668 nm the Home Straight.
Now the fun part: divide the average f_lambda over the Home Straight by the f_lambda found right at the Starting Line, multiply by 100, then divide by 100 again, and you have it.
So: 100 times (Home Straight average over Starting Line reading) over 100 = 0.98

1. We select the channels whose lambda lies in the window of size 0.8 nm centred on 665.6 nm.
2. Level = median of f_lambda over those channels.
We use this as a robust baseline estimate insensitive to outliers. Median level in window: 5.58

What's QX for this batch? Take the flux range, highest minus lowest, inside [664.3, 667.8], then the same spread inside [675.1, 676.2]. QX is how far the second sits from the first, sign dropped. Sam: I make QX 0.19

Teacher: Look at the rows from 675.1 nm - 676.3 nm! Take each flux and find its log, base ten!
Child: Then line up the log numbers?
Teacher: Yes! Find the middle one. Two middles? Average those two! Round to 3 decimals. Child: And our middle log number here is 0.727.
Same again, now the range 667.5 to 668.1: 0.737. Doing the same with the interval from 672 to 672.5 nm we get 0.726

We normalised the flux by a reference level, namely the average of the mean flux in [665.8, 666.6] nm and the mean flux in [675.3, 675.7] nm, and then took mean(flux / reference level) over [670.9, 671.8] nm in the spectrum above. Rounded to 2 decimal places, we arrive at 0.99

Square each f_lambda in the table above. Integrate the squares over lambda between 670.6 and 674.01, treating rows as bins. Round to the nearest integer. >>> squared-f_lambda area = 98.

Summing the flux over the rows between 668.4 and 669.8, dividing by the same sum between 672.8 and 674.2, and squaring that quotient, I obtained 1.04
